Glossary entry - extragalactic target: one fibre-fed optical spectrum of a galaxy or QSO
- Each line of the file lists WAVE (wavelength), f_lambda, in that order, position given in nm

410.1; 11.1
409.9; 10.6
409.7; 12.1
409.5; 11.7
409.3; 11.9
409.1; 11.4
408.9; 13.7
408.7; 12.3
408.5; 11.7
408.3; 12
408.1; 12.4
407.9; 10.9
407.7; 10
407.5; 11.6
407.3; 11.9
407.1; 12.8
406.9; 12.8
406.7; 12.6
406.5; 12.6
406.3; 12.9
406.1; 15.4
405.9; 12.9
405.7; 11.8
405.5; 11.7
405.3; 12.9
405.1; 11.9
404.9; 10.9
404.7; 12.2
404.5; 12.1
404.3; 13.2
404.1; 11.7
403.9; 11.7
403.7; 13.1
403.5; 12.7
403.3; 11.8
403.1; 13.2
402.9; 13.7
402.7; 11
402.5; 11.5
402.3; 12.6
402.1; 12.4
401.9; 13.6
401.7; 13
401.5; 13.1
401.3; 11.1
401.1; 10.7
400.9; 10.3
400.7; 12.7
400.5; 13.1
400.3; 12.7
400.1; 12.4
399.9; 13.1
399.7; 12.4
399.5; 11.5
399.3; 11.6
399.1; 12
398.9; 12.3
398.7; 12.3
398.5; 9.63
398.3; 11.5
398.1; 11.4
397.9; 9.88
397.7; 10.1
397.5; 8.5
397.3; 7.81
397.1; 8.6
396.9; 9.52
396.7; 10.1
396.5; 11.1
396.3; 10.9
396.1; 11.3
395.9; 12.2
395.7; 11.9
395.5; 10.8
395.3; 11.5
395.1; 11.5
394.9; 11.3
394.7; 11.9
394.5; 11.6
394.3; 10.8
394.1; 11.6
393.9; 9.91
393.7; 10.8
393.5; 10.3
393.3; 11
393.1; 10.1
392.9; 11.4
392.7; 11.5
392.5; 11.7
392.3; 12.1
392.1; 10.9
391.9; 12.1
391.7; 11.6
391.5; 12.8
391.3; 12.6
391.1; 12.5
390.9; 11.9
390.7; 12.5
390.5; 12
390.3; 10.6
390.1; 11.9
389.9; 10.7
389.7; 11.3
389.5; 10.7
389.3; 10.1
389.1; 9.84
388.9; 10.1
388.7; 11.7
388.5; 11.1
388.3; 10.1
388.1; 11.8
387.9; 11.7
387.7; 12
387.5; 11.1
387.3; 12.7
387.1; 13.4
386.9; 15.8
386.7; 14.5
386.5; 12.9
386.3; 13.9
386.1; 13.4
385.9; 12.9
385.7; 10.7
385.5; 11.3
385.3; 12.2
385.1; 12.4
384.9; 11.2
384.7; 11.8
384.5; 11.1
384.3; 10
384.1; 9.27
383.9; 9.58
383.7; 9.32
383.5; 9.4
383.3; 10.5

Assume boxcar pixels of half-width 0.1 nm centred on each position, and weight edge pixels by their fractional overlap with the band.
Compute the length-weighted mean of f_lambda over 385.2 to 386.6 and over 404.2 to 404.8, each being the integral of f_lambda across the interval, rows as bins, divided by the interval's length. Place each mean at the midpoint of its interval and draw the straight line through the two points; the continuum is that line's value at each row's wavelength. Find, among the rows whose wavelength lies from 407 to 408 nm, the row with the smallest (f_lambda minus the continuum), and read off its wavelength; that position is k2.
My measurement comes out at 407.7 nm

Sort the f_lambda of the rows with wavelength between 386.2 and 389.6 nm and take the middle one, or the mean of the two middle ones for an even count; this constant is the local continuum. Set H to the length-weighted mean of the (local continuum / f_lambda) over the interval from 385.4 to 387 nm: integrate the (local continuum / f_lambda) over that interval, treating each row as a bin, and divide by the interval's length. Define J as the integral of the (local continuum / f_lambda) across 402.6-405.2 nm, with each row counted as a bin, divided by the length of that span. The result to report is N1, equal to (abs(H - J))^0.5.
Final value 0.24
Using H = 0.90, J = 0.96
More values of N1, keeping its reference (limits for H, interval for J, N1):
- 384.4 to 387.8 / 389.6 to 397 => 0.30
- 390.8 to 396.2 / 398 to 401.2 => 0.17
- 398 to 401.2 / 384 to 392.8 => 0.10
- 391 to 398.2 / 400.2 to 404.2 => 0.34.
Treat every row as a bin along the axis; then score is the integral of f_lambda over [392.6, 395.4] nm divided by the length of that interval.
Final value 11.1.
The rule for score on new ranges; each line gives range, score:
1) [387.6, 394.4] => 11.3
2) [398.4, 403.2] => 12.2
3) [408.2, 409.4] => 12.2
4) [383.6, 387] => 11.9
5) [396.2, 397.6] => 9.5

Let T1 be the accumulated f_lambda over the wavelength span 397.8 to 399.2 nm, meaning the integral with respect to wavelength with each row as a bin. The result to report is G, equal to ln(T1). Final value 2.8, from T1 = 16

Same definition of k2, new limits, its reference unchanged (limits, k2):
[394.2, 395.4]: 394.3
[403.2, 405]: 404.9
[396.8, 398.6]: 397.3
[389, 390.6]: 389.1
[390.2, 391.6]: 390.3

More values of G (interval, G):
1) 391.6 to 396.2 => 4.0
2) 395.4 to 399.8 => 3.9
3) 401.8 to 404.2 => 3.4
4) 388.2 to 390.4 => 3.2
